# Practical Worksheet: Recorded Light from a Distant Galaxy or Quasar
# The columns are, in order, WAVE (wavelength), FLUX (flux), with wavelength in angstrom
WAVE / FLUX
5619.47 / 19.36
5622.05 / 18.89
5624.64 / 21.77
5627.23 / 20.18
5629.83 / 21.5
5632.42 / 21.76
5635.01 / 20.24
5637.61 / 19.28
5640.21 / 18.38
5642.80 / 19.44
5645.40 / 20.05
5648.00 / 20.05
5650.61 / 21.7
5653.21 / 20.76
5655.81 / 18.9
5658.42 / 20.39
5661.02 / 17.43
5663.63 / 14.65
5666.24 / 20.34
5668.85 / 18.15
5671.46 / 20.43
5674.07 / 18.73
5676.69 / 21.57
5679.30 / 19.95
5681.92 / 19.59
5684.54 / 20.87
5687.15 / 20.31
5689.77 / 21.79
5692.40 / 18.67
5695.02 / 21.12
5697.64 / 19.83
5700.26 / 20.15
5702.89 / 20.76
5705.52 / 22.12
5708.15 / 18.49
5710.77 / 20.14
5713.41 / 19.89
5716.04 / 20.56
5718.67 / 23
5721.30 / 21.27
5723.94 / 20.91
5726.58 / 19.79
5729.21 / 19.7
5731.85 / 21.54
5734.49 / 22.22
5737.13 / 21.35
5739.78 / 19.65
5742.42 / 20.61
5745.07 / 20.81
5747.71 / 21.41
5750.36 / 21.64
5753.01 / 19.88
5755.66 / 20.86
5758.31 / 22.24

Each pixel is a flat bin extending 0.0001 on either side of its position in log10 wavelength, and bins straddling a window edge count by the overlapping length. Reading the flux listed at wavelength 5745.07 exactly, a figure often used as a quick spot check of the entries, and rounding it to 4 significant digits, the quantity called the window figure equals 20.81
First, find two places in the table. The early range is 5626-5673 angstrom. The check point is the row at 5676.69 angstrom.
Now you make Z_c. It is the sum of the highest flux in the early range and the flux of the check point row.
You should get 43.3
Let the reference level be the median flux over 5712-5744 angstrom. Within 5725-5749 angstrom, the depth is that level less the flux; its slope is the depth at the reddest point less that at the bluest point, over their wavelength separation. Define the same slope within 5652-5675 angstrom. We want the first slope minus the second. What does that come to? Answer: -0.17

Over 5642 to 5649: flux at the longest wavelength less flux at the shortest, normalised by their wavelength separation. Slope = 0.12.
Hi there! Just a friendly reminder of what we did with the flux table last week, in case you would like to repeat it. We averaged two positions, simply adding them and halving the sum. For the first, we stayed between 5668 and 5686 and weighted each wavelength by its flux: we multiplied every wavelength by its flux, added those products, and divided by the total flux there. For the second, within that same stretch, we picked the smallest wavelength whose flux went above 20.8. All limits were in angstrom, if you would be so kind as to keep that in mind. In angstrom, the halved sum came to 5676.8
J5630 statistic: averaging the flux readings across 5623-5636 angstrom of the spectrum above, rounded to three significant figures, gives 21.1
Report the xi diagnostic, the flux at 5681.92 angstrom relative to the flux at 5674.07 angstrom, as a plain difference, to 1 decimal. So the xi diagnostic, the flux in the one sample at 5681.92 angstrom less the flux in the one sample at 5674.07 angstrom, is 0.9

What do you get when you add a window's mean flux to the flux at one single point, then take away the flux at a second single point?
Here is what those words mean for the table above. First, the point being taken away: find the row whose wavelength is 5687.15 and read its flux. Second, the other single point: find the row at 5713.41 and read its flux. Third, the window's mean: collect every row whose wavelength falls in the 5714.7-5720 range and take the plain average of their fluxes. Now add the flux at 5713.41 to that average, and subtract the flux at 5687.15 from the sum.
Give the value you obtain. 21.4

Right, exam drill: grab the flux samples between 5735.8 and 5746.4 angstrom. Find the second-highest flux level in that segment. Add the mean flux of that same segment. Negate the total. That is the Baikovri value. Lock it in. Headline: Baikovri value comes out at -41.4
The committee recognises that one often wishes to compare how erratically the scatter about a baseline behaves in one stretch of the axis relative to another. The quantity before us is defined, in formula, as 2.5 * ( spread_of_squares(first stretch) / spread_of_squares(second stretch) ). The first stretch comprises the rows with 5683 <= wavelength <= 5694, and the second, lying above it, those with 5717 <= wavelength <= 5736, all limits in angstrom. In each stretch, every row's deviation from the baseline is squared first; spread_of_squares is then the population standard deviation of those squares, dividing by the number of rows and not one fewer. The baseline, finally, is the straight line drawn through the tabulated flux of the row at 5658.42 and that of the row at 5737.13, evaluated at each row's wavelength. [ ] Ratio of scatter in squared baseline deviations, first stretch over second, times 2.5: 4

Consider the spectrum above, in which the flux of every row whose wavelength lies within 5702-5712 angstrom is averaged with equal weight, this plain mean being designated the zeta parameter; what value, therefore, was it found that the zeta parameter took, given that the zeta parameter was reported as 20.4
